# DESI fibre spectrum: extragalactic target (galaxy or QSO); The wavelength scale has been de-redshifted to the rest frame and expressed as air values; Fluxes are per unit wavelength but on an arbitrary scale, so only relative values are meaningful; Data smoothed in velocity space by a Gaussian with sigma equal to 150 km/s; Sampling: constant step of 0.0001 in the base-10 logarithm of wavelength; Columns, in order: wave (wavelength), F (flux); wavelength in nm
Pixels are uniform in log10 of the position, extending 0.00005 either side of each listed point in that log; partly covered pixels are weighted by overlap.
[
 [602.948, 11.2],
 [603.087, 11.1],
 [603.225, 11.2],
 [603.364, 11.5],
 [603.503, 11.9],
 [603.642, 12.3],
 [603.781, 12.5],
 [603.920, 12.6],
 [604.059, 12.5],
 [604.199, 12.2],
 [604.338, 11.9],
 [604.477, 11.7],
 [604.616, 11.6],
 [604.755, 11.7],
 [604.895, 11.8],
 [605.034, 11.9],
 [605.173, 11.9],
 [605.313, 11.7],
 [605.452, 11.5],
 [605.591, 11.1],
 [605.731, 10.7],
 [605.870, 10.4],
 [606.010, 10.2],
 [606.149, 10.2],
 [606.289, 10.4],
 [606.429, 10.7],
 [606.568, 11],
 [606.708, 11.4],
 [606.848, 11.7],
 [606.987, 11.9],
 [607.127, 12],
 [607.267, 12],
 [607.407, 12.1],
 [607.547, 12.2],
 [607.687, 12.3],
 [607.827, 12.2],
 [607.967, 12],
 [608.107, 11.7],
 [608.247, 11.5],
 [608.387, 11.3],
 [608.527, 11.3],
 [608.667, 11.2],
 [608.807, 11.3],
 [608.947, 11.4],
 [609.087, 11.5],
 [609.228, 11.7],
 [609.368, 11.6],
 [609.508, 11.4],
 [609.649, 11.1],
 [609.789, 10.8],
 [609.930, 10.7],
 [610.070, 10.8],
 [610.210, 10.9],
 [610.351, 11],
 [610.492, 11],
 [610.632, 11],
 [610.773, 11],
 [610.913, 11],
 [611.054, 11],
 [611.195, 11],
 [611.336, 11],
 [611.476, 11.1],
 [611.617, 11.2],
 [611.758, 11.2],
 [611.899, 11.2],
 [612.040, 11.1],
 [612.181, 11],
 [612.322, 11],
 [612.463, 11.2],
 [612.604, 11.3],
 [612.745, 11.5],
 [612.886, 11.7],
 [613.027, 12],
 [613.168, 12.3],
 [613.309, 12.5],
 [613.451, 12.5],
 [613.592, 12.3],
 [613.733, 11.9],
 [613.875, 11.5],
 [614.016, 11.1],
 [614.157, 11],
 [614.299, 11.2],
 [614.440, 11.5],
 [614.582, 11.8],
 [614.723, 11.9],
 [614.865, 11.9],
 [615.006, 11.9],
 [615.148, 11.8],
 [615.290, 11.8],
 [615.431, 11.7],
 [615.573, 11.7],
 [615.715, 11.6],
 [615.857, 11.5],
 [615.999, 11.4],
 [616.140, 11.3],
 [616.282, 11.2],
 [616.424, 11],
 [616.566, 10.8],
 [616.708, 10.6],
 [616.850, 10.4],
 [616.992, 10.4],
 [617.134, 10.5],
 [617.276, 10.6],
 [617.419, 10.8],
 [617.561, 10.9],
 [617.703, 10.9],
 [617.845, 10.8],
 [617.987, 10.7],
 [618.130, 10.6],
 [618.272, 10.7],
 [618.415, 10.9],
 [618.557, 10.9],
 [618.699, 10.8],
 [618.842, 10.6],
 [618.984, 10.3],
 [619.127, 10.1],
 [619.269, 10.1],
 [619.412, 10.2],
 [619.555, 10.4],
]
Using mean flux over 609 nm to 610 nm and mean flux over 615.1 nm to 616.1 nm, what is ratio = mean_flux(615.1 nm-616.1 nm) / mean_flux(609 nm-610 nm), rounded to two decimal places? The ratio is 1.03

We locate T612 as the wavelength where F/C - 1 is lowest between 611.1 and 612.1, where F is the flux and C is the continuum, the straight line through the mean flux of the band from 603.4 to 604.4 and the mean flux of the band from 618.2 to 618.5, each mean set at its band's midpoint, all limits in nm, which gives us 611.195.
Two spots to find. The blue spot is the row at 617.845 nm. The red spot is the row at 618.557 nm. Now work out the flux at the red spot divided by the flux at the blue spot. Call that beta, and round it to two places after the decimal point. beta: 1.01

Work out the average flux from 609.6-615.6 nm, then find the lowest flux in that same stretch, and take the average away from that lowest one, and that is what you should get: -0.7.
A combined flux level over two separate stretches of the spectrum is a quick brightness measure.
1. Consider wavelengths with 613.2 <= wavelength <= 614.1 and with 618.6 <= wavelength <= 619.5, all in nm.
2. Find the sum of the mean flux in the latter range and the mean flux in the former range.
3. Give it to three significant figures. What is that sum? 22.3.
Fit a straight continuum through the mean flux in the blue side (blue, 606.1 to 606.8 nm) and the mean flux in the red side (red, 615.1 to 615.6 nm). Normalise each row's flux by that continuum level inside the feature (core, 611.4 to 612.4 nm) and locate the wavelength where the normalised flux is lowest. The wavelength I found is 612.322 nm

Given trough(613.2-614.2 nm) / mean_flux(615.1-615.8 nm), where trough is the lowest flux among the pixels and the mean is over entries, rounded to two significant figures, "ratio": 0.94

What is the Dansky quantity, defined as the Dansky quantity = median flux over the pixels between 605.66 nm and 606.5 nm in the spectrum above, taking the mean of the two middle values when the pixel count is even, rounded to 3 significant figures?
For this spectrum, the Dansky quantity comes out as 10.4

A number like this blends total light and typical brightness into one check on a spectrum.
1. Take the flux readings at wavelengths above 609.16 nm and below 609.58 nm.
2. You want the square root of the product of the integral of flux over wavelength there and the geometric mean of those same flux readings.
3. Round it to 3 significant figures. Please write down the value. 7.50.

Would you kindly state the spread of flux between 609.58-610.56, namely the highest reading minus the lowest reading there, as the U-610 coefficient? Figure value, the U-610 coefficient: 0.4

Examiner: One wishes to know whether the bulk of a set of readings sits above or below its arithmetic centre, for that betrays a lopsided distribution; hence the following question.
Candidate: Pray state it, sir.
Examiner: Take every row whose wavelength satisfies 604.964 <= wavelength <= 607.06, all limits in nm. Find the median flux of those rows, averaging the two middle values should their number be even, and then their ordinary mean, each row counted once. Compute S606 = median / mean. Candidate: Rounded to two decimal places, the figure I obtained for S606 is 1.00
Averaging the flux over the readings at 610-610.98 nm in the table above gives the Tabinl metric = 11.0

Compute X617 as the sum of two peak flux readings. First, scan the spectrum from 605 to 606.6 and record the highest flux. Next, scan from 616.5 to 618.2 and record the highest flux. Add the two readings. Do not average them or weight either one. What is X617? 22.8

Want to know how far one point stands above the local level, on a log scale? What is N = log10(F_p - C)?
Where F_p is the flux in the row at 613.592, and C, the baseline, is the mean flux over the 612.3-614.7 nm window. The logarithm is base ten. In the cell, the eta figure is -0.2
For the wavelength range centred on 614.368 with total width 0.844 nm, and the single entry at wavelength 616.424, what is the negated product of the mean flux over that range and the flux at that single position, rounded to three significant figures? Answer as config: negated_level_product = -126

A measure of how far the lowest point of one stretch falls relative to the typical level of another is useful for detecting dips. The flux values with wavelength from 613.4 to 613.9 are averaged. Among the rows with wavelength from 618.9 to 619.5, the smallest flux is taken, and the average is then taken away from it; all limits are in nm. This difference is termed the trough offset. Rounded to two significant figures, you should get -2.0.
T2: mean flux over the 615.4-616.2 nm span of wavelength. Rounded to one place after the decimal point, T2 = 11.5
